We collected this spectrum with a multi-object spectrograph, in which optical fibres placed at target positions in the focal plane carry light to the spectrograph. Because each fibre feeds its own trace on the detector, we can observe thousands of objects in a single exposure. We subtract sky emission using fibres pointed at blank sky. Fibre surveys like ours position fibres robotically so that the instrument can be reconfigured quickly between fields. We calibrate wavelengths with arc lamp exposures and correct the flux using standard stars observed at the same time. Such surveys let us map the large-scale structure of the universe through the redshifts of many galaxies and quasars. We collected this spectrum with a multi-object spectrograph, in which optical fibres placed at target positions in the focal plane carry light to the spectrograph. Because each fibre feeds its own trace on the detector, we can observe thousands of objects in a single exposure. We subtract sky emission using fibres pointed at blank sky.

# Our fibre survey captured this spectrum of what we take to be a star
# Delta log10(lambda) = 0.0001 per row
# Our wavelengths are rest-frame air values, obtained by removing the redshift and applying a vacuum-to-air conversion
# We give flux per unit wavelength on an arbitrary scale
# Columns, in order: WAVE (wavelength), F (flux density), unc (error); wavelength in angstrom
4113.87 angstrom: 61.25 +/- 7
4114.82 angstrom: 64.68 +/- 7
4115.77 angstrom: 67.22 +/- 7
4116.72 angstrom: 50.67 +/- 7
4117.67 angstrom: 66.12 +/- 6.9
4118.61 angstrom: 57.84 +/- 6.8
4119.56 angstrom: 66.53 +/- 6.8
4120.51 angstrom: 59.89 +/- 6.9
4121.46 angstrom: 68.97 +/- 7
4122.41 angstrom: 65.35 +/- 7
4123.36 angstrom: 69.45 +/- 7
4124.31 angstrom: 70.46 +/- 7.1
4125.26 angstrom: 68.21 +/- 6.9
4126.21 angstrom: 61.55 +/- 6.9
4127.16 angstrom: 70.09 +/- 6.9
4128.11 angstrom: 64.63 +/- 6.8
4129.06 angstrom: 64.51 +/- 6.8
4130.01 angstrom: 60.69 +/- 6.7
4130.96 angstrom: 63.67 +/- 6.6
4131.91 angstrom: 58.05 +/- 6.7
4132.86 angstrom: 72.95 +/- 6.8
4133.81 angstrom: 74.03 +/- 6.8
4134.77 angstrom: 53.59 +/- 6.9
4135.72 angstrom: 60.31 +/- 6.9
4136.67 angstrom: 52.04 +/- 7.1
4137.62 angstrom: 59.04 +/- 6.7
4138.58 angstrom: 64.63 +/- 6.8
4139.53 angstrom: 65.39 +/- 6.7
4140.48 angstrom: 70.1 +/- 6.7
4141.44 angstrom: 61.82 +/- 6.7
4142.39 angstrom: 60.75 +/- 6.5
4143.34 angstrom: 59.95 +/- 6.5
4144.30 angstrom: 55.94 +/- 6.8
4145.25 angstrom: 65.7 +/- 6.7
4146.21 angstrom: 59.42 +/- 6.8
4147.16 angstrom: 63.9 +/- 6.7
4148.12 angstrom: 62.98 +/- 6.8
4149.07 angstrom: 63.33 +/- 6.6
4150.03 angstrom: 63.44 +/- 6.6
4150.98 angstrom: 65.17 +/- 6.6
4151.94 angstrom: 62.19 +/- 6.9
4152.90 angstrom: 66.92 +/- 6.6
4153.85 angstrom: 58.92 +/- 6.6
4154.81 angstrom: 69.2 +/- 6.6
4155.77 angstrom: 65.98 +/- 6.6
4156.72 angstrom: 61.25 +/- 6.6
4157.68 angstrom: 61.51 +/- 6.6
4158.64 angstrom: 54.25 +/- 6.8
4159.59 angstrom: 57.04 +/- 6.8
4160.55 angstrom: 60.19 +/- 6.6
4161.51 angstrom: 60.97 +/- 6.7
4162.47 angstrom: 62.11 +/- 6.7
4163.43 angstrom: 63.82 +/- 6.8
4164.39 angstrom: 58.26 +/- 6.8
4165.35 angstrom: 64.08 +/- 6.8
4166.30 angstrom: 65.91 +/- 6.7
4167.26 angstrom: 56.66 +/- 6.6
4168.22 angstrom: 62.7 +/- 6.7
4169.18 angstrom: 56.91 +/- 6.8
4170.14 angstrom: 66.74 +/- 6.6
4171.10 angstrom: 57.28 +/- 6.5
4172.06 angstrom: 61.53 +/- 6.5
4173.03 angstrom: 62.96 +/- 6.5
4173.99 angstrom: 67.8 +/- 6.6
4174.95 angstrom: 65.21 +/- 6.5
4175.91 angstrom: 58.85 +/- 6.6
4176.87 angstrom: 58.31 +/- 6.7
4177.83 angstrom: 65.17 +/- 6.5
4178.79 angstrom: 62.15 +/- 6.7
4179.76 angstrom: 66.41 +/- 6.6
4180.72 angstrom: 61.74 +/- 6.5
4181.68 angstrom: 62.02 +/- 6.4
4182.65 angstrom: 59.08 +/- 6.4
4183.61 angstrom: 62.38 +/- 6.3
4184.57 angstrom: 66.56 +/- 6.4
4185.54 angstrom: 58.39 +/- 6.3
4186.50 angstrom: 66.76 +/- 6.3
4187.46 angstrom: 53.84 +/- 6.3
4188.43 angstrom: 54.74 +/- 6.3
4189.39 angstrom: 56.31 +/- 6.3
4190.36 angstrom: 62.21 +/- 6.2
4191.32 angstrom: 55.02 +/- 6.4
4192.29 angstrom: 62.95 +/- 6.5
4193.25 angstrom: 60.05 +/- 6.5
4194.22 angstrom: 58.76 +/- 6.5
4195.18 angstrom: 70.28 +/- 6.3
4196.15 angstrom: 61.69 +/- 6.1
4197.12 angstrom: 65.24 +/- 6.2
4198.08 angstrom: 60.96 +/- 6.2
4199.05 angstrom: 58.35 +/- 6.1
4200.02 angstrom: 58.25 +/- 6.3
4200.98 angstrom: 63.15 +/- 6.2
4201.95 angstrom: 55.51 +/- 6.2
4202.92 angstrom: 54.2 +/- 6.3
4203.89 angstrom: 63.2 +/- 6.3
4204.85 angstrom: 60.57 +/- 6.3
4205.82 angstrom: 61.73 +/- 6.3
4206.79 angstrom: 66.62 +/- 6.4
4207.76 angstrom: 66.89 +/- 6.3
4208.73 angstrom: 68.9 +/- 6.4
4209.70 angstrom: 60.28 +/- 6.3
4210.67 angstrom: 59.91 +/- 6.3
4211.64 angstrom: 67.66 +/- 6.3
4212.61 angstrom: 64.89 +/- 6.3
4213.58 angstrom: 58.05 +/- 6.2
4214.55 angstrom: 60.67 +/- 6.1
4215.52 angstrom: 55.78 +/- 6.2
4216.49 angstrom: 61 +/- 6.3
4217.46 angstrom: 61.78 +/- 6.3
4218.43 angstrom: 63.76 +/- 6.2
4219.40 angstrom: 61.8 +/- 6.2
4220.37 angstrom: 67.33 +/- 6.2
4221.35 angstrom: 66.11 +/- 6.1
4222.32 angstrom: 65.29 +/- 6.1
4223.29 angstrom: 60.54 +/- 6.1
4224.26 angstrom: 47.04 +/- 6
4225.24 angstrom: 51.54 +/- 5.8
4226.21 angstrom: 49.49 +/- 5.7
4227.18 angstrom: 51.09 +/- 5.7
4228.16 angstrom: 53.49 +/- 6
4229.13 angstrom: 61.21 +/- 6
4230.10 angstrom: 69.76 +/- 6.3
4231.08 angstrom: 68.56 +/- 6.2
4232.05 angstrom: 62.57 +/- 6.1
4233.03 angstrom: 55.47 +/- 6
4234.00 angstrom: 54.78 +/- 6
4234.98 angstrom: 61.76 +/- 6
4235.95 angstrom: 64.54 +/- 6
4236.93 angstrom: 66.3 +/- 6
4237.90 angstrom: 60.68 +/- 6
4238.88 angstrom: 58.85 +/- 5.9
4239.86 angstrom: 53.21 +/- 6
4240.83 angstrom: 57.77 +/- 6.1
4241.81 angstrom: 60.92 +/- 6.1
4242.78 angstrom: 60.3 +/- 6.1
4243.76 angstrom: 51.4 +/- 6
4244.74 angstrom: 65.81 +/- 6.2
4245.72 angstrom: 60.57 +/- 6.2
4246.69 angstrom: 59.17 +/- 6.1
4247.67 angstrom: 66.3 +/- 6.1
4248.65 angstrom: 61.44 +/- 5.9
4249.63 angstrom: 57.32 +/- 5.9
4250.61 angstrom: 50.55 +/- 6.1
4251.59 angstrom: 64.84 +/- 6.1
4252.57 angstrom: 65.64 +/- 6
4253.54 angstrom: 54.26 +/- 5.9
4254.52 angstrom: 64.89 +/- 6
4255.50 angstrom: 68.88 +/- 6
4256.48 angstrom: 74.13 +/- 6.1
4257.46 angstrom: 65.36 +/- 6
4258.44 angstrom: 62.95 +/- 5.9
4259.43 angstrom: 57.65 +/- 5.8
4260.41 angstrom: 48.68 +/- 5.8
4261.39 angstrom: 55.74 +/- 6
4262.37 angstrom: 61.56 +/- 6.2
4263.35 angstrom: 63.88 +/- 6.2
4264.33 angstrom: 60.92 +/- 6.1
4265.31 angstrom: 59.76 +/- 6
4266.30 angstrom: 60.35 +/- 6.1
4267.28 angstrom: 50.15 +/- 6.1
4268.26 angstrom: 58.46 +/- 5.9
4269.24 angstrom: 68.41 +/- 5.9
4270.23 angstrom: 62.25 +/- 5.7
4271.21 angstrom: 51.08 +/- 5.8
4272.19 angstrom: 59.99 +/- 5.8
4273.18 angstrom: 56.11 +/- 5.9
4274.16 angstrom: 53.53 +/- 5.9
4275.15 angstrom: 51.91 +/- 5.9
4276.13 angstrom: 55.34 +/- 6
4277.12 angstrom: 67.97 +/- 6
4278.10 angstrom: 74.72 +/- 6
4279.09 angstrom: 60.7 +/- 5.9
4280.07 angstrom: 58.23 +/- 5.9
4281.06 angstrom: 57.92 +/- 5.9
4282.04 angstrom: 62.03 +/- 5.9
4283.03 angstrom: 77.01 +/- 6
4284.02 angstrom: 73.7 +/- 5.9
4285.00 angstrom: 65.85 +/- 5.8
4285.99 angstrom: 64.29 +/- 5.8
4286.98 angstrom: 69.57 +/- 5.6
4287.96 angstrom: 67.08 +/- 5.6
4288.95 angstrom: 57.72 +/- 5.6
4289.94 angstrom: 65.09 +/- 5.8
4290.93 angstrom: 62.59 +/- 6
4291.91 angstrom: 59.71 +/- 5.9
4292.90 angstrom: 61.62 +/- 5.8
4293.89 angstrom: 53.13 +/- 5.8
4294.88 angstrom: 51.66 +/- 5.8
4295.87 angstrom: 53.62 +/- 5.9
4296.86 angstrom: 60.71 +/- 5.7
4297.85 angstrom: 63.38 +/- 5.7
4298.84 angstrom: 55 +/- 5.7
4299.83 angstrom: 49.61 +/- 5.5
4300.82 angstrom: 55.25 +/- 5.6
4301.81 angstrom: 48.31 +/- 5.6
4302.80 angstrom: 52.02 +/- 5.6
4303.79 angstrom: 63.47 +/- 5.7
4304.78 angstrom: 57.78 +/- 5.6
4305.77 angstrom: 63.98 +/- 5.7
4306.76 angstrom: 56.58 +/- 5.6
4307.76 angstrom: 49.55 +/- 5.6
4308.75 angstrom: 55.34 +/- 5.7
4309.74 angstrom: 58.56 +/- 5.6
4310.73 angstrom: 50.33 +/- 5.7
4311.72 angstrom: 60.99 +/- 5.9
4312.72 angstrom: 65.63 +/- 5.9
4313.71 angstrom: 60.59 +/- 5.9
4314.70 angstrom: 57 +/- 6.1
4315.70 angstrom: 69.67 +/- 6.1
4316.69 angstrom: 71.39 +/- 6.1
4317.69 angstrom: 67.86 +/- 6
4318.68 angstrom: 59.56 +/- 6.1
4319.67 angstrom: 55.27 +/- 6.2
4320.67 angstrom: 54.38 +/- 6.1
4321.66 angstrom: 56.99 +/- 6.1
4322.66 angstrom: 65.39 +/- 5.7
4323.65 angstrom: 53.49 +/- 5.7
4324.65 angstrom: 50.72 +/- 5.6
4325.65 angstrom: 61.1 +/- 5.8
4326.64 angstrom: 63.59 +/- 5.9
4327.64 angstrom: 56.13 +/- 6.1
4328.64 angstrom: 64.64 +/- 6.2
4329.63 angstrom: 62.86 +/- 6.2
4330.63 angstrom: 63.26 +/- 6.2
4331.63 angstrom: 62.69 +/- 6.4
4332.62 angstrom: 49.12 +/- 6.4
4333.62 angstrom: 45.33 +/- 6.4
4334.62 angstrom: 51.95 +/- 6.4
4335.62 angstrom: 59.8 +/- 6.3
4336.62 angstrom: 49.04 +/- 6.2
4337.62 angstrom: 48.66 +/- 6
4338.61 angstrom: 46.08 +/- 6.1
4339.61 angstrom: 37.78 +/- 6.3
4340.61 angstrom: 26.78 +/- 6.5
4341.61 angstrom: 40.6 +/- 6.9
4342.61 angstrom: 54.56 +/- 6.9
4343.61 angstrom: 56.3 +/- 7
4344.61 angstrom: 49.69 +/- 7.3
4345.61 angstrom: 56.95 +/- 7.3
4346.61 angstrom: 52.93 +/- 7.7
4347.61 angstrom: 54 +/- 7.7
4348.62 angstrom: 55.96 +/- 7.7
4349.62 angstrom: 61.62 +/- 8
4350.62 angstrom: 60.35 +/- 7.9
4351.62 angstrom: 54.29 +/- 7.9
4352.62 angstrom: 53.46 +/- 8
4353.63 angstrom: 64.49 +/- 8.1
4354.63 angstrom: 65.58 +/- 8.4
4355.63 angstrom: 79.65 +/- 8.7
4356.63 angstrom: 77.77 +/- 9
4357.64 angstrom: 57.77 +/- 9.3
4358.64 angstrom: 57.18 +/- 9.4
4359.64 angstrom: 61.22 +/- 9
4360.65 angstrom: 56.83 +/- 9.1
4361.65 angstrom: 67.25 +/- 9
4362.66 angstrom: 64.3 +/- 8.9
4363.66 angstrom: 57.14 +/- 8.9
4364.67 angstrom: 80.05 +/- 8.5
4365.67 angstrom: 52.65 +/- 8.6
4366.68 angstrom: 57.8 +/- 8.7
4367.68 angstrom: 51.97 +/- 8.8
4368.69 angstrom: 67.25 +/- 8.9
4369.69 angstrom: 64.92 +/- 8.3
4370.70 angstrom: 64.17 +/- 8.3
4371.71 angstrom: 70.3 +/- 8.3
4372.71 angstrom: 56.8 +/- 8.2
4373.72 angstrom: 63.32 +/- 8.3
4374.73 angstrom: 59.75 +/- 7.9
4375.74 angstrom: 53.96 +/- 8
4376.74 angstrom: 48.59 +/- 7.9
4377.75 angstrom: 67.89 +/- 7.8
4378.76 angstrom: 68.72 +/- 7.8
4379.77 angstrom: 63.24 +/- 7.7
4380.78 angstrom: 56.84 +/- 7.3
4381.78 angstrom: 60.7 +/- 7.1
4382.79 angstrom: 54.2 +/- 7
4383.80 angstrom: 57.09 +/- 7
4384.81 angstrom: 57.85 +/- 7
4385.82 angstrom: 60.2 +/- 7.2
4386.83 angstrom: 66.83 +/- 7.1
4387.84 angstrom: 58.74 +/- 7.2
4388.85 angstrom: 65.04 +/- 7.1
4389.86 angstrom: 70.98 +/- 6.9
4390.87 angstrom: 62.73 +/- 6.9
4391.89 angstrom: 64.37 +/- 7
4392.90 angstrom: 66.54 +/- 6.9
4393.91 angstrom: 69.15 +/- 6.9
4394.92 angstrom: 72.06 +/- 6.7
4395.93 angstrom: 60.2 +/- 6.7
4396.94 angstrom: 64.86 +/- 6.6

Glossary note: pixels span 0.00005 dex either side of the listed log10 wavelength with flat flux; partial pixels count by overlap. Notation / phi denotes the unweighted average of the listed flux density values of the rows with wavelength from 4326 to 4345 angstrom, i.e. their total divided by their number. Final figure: 52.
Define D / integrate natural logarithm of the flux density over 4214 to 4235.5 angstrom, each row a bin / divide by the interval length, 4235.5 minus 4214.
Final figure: 4.08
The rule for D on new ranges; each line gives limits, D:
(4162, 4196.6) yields 4.12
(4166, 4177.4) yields 4.12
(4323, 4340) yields 3.99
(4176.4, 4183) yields 4.13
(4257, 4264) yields 4.08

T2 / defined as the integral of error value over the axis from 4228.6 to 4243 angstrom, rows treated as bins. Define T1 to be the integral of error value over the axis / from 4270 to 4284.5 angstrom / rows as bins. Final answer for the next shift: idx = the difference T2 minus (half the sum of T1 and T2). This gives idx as 1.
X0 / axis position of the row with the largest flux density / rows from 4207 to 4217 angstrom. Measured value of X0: 4208.73 angstrom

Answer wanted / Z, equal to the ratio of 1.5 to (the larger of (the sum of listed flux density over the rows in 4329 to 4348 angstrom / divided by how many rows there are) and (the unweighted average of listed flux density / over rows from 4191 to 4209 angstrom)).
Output 0.0243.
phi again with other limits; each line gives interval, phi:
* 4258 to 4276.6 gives 58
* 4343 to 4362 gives 60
